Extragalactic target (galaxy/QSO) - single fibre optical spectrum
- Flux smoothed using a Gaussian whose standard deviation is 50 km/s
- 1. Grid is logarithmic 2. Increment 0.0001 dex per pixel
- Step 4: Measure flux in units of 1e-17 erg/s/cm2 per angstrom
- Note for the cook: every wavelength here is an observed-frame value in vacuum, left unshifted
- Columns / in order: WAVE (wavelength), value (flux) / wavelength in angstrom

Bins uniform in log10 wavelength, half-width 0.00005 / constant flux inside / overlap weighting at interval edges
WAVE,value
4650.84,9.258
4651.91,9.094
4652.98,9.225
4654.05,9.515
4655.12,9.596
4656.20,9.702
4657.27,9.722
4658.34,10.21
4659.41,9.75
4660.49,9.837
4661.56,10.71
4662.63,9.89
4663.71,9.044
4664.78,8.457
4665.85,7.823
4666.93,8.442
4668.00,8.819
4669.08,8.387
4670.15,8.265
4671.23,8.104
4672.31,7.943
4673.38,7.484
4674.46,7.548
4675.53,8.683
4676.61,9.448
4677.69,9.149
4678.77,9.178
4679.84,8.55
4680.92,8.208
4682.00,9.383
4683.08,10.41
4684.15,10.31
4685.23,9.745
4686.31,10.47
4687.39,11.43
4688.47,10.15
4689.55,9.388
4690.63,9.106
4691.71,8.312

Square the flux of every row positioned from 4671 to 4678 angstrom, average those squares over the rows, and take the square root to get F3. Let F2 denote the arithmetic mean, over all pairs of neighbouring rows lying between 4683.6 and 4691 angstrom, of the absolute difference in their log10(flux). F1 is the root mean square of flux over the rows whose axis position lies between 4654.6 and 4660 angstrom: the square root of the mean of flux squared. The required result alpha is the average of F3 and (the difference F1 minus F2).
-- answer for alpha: 9.1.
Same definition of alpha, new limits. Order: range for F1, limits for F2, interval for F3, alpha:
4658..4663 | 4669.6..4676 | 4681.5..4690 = 10.1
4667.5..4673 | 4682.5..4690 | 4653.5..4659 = 9.0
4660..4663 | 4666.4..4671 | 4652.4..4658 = 9.8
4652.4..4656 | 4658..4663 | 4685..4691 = 9.8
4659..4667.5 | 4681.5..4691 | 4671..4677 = 8.7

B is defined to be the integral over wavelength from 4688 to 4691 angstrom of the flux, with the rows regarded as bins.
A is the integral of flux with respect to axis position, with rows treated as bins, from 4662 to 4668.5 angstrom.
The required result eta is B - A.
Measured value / -28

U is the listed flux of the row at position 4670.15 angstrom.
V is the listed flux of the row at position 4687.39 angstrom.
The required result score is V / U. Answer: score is 1.4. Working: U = 8.265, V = 11.43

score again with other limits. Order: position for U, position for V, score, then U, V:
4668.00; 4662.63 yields 1.1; 8.819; 9.89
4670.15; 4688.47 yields 1.2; 8.265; 10.15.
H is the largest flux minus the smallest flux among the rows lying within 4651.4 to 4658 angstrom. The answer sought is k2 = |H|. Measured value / 0.63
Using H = 0.6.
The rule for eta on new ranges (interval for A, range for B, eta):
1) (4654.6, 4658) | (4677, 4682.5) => 16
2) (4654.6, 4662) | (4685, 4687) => -53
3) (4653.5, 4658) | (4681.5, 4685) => -8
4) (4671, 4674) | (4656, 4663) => 47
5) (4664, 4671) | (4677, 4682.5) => -10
